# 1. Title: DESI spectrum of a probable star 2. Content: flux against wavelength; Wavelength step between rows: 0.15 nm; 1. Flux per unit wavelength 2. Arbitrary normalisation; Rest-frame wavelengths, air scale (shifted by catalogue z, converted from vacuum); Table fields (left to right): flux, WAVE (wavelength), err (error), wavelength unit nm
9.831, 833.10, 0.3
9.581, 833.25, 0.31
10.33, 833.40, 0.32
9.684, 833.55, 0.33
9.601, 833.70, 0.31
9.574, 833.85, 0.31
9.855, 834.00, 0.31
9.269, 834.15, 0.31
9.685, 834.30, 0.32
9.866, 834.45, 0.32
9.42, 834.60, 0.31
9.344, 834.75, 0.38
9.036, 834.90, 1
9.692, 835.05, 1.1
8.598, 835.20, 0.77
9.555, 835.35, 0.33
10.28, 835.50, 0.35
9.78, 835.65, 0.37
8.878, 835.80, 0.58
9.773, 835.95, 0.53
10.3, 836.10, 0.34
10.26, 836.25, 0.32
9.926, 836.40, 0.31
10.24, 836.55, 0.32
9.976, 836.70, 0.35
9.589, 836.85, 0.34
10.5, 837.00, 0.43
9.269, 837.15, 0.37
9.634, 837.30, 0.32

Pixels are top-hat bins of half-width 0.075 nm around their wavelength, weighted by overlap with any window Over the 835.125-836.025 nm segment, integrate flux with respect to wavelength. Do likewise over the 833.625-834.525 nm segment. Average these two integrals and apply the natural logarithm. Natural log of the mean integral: 2.152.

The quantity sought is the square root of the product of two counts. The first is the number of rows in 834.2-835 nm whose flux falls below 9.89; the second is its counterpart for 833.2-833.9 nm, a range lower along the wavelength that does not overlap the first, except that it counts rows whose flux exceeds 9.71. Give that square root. 2.2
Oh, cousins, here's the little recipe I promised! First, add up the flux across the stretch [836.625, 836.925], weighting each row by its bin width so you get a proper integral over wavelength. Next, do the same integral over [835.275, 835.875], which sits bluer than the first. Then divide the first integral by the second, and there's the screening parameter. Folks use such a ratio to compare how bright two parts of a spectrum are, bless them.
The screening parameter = 0.5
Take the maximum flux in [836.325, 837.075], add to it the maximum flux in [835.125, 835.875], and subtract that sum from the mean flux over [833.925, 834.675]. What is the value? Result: -11.16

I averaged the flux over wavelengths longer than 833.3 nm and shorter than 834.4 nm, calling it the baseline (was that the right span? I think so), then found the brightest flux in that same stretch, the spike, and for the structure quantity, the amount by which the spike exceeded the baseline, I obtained 0.62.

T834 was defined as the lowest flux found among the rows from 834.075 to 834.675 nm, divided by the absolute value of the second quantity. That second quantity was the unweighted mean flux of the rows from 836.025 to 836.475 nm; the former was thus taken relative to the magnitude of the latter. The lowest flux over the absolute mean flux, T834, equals 0.91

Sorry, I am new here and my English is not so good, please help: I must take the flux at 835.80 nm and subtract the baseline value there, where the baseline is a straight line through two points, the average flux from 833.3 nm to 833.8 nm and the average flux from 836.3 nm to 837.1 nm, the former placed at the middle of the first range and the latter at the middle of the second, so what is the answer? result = -1.1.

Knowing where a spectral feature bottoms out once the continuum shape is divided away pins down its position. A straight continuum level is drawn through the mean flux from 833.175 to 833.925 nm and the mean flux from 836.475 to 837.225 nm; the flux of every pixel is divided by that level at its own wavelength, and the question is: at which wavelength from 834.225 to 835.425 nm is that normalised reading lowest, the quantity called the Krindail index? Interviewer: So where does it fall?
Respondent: 835.20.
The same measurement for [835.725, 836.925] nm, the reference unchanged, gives 835.80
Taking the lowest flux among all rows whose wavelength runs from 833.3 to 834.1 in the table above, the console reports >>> 9.574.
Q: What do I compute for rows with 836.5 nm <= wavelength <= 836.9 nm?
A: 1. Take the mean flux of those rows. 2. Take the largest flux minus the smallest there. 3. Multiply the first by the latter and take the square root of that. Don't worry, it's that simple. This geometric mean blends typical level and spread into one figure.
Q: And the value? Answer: 2.5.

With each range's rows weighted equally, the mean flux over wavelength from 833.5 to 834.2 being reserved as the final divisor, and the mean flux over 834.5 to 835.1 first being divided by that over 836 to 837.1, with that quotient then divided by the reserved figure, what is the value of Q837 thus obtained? 0.097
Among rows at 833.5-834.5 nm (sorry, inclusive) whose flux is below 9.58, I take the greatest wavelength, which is 834.15 nm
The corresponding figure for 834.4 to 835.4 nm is 835.35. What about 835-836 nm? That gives 835.80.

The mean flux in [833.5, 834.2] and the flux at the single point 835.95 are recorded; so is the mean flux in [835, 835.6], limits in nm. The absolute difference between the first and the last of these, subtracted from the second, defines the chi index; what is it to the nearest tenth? 9.7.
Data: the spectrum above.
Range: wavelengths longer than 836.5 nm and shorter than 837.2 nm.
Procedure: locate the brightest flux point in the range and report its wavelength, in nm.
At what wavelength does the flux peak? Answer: 837.00 nm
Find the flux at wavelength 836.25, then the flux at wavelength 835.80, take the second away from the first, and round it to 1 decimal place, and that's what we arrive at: 1.4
